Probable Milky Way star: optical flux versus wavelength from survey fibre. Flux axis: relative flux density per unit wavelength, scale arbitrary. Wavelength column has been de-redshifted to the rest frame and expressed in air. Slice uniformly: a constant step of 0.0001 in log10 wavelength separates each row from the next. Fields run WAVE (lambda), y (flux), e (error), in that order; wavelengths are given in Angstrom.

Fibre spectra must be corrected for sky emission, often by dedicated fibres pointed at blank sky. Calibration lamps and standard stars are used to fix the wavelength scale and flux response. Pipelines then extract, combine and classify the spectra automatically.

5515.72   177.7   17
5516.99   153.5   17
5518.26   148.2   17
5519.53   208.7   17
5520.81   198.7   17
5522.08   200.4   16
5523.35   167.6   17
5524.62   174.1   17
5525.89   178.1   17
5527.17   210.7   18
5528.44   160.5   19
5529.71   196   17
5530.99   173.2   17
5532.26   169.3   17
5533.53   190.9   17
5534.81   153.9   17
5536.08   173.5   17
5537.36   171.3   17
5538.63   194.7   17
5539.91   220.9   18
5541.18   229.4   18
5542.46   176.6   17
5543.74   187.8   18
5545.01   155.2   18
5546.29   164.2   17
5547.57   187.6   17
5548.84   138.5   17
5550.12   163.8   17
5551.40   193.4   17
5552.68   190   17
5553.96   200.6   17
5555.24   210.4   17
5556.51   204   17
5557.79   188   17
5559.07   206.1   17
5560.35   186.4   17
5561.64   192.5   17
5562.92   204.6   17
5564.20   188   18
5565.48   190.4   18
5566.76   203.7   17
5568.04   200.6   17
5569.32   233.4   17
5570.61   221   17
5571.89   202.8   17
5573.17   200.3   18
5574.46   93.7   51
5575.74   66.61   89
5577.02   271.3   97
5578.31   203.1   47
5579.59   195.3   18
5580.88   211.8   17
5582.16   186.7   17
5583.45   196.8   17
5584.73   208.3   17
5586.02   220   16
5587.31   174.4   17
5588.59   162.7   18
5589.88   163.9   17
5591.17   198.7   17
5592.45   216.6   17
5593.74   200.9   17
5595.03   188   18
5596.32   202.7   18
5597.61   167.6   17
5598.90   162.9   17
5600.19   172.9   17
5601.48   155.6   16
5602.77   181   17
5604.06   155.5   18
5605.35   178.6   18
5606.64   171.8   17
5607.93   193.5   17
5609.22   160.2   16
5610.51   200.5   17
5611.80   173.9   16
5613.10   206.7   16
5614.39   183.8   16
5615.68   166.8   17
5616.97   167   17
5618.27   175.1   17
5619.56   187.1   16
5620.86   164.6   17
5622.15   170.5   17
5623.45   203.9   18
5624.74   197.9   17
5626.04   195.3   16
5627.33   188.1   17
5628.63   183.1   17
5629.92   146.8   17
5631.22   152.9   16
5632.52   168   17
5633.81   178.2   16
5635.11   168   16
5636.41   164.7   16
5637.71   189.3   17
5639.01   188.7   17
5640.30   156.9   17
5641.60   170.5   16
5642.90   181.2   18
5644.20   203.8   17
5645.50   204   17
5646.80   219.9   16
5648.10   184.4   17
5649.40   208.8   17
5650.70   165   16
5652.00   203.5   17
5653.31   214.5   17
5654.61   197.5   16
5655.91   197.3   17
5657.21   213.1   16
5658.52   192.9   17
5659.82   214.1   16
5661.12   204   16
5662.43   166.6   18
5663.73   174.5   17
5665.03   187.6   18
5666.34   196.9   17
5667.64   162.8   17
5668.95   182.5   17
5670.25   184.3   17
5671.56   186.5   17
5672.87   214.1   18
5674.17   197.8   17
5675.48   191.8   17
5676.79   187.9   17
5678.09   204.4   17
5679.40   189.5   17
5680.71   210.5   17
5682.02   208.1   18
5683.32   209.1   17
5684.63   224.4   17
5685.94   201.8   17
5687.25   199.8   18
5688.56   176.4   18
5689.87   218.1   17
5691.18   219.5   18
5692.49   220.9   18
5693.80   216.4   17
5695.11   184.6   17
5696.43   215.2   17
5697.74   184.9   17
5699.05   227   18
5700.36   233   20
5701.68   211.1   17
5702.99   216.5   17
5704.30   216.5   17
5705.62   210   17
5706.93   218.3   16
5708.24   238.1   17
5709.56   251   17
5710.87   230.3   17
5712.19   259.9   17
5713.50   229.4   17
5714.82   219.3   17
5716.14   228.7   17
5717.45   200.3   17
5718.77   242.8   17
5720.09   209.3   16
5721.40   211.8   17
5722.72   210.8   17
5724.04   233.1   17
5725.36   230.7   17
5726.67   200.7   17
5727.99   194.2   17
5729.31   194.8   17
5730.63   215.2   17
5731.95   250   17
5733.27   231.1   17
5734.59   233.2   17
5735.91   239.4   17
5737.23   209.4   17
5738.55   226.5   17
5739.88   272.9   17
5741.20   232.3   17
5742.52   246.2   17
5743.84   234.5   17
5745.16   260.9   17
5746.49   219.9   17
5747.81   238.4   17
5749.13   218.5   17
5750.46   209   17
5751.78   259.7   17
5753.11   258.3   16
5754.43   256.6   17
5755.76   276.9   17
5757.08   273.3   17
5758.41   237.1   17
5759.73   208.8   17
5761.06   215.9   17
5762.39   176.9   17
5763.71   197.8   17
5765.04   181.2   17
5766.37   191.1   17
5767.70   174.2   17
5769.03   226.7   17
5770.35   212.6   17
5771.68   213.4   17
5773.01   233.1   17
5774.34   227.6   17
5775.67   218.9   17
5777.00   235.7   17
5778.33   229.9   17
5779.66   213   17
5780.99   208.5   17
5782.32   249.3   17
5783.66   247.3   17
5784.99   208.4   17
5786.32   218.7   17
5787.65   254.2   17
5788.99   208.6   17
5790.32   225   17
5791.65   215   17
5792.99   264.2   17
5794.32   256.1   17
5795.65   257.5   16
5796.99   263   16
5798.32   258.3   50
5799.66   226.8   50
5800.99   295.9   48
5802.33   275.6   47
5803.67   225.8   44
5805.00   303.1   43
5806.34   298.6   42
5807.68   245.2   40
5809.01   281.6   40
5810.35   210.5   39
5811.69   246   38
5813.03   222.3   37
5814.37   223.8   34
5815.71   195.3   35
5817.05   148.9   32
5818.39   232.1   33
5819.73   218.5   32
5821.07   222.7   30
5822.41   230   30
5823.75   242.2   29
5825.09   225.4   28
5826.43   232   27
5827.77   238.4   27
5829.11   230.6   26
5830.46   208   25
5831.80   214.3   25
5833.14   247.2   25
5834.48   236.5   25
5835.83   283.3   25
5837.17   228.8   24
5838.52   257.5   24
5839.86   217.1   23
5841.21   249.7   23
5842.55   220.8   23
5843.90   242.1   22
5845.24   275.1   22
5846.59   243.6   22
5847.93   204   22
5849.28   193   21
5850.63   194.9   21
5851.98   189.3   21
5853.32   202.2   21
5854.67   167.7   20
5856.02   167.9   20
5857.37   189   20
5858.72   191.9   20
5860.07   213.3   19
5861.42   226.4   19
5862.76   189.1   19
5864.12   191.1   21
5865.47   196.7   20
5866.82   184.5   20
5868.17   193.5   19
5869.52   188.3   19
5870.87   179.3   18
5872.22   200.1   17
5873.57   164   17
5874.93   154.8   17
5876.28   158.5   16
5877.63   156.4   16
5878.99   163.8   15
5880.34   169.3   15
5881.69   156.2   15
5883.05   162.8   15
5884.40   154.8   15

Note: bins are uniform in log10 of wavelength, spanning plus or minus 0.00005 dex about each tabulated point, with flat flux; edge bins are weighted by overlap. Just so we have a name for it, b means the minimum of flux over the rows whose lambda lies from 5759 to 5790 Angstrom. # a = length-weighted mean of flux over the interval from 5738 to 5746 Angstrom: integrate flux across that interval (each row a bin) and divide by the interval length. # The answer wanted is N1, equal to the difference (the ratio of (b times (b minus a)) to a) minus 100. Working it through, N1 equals -150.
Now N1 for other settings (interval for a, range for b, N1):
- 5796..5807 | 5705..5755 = -153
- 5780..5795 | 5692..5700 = -138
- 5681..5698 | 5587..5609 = -139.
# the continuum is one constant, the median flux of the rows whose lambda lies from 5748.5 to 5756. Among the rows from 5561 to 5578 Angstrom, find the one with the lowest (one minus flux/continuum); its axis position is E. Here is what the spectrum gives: 5577.02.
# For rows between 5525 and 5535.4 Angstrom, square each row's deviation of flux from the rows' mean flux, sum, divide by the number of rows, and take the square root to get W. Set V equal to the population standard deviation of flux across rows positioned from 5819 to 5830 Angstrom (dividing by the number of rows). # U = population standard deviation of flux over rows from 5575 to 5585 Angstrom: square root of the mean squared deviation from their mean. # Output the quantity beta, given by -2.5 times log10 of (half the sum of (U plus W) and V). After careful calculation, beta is -4.0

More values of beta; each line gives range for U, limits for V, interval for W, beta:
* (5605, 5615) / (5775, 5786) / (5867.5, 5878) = -3.4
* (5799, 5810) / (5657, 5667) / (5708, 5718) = -3.7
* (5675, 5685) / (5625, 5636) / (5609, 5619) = -3.3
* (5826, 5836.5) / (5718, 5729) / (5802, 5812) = -3.8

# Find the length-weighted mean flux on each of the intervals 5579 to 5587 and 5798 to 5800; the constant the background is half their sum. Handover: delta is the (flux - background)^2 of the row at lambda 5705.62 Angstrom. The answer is 140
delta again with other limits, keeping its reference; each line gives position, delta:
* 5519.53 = 172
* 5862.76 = 1071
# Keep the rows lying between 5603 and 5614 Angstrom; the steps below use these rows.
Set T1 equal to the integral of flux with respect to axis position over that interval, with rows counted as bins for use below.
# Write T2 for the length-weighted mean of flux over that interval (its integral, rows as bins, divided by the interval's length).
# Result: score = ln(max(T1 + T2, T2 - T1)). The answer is 7.7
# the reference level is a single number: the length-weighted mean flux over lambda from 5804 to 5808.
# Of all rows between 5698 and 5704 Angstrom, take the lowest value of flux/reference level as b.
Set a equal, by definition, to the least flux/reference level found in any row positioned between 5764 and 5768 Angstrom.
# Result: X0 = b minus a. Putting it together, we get 0.1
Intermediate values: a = 0.62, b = 0.75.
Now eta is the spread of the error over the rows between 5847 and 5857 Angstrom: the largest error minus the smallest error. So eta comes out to 2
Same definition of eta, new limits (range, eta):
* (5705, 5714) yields 1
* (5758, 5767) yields 0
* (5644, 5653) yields 1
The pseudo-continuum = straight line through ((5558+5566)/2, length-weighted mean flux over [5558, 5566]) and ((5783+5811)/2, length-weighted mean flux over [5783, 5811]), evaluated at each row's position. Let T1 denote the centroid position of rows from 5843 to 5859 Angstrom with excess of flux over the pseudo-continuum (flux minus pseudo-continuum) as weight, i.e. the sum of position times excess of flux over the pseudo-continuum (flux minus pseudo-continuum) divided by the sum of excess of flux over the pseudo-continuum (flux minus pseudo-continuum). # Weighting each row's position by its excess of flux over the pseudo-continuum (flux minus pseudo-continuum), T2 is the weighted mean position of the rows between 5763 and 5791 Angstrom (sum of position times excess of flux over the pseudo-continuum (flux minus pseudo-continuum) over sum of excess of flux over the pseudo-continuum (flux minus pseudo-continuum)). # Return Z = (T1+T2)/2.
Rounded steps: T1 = 5853.4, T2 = 5774.2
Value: 5813.8 Angstrom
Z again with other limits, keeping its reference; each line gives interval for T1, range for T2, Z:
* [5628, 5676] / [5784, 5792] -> 5719.2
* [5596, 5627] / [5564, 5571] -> 5590.3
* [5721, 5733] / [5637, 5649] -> 5684.1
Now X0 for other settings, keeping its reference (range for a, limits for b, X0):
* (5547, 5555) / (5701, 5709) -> 0.3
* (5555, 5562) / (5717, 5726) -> 0.0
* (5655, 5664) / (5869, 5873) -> 0.0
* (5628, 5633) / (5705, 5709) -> 0.2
